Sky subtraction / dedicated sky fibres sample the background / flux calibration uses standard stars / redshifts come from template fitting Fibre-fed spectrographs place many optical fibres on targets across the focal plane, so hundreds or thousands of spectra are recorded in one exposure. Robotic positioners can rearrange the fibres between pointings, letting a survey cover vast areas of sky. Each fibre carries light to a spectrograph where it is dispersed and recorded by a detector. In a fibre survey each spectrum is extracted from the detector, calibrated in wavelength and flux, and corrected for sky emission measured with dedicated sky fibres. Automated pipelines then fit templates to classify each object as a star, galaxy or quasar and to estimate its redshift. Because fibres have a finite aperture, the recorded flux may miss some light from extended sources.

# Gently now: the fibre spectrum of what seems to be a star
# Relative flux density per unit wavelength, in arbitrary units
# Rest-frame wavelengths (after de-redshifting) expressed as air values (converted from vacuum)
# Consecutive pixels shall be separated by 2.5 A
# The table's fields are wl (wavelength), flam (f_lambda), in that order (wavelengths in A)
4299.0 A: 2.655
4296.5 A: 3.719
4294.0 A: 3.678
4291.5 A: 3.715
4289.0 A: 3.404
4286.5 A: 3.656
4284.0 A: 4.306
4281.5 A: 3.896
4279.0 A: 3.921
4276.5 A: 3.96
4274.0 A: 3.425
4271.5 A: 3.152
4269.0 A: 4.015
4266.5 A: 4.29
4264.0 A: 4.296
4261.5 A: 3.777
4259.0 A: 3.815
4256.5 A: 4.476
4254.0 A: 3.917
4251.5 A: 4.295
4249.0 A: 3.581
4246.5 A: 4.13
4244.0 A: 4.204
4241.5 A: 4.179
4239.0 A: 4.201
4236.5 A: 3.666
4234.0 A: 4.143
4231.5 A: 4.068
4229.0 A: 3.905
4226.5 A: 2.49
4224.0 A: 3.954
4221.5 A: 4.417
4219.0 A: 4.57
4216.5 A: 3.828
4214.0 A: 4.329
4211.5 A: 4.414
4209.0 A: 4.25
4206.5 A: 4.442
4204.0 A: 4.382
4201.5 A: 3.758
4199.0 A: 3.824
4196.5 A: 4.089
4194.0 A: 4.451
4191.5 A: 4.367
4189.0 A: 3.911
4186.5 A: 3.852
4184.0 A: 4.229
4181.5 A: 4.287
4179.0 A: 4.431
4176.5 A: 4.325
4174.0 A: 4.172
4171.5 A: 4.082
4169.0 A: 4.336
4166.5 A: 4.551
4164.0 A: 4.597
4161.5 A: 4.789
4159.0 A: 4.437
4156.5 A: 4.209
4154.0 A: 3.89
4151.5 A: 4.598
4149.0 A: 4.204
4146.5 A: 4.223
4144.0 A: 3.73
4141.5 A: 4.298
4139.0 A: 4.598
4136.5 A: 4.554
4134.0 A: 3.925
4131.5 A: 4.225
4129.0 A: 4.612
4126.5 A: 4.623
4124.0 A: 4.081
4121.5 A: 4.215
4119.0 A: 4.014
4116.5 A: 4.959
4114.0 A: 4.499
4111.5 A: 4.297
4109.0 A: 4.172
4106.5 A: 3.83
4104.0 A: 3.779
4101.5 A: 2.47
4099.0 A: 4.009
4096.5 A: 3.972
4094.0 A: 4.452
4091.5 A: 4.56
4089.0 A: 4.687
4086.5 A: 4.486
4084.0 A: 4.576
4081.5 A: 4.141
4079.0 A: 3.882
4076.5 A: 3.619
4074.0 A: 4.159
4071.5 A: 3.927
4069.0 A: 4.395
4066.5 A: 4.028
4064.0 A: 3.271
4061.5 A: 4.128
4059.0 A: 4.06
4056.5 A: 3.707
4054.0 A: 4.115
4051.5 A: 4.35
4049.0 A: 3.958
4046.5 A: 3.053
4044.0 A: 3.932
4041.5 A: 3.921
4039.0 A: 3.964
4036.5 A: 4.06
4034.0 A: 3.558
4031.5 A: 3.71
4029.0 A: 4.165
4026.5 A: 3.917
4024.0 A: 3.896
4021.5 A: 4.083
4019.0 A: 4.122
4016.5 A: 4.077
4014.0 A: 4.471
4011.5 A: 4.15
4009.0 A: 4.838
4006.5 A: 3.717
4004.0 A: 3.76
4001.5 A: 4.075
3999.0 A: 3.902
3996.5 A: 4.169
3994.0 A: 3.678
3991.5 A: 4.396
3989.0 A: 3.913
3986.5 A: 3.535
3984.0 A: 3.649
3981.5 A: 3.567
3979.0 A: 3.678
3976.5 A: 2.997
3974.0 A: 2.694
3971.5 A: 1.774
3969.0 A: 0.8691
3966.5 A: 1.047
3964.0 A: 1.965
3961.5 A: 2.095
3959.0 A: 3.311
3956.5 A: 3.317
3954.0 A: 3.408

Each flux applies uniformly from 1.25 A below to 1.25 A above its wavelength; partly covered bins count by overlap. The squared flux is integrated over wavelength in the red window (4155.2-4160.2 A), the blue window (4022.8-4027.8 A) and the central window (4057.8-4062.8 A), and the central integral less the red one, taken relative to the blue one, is -0.13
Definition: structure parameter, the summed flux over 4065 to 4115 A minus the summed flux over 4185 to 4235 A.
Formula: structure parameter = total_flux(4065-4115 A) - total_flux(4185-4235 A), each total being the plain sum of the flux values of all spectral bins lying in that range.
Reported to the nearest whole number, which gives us 0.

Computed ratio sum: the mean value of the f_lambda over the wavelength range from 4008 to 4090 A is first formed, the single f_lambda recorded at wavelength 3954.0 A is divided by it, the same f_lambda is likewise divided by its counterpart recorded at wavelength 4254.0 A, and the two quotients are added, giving 1.7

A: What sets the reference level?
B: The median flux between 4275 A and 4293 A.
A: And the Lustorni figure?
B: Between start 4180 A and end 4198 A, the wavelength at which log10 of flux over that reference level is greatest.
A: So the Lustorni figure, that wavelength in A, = 4194.0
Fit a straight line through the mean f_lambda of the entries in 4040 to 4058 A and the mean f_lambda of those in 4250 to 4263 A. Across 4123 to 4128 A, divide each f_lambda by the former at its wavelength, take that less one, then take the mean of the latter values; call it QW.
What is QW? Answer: 0.11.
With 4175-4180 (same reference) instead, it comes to 0.10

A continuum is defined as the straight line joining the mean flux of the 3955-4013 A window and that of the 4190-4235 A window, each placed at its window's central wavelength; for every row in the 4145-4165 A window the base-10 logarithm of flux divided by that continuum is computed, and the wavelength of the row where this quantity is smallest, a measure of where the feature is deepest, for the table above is 4154.0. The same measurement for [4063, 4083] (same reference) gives 4064.0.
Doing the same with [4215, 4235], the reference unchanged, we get 4226.5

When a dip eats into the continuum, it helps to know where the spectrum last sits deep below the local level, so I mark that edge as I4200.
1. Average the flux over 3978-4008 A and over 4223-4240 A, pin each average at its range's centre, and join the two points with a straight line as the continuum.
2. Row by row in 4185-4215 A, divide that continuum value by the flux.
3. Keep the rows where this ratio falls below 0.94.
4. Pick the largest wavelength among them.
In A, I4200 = 4214.0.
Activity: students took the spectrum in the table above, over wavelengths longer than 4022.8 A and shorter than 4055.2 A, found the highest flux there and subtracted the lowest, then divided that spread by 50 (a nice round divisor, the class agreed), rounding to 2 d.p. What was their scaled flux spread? 0.03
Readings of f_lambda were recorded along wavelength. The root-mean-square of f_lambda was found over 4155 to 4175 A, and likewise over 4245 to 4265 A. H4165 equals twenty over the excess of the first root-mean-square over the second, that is 56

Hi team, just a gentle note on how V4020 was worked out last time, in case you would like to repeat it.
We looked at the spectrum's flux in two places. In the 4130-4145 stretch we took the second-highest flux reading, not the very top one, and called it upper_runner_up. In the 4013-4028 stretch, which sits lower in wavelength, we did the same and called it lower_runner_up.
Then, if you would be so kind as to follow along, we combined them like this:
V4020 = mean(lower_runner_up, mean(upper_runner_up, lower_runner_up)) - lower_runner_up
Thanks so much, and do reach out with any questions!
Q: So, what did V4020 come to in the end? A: 0.108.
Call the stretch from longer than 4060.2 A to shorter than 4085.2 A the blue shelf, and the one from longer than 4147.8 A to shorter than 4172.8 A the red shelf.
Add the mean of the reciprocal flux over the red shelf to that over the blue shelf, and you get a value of 0.48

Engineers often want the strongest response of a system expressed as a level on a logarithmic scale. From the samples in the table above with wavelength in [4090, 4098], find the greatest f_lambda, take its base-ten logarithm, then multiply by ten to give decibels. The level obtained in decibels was 6.6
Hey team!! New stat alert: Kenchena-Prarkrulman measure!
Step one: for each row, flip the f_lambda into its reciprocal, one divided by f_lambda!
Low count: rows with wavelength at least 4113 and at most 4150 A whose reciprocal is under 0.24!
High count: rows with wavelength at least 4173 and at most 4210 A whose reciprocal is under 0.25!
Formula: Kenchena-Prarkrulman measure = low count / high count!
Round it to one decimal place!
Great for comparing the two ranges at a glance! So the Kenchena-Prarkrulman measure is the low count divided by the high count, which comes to 1.0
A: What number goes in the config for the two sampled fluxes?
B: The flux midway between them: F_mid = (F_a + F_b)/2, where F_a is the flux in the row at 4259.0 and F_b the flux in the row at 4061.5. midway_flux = 3.97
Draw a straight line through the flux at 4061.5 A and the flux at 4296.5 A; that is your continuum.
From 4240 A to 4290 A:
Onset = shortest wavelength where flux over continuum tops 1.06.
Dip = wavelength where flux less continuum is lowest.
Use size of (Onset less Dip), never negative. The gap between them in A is 30.0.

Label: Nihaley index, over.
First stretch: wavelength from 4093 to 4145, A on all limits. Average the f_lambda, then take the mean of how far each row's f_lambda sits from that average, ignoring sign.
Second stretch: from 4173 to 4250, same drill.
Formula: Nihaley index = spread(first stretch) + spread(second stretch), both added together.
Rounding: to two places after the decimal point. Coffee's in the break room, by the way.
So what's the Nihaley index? 0.61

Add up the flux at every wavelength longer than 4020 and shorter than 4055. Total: 55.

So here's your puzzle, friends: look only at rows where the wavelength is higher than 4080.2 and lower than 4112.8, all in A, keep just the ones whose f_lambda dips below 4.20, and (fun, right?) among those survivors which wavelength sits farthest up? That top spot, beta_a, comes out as 4109.0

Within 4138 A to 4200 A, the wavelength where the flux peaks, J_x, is 4161.5 A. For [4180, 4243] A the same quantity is 4219.0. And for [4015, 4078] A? 4069.0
